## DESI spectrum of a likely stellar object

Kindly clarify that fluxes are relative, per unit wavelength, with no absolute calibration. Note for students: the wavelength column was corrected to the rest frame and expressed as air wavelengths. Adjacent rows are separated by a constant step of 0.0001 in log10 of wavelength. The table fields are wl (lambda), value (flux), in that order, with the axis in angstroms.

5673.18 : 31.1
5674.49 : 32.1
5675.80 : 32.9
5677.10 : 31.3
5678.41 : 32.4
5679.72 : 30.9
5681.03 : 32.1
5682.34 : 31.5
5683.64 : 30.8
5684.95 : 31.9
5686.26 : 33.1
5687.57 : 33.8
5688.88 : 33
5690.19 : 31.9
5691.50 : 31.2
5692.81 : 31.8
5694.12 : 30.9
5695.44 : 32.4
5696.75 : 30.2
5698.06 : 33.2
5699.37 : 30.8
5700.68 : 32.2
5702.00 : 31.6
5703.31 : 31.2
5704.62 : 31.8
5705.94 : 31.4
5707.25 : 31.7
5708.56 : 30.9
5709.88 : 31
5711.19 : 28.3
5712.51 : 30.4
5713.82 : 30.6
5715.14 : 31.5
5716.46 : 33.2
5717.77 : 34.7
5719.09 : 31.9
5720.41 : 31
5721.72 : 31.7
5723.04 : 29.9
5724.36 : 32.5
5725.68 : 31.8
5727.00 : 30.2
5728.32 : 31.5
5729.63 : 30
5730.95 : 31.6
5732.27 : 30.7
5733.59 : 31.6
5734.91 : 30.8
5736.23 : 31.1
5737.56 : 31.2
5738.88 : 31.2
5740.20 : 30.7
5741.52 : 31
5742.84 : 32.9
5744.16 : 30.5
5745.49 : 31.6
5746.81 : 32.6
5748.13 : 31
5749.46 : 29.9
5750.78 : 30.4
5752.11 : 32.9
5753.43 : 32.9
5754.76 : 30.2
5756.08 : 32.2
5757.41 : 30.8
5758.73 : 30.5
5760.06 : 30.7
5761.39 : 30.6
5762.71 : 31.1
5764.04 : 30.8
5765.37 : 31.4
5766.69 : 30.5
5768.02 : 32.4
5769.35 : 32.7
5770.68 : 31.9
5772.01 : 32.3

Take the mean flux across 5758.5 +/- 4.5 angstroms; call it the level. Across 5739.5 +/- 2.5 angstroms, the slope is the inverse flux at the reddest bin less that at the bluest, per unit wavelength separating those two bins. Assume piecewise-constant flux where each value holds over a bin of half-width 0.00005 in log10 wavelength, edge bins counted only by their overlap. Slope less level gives -30.9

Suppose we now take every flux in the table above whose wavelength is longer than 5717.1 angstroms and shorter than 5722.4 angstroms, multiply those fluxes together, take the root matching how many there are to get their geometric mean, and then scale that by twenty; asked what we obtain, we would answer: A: 646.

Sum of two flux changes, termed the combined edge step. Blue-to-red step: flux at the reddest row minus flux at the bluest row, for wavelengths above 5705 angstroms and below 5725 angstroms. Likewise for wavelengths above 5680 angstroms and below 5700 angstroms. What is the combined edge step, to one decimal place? -0.2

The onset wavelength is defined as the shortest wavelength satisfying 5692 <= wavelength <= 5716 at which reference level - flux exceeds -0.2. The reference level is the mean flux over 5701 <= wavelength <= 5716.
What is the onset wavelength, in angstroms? 5694.12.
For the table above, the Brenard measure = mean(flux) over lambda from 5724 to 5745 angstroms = 31.2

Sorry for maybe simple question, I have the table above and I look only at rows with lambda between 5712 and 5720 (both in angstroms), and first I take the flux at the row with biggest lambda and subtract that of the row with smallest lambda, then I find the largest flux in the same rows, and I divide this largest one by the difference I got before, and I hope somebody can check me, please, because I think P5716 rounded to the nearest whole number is 23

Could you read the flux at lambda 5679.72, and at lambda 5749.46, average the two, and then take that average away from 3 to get -27.4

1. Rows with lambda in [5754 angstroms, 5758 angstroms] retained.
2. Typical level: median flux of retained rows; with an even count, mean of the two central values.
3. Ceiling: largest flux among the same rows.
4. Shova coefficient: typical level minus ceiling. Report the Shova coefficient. -1.4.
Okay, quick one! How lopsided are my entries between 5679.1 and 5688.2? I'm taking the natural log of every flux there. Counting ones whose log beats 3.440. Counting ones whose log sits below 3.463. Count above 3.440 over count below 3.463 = 1.25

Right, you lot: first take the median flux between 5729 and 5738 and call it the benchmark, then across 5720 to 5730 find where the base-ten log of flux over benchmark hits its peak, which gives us 5724.36 angstroms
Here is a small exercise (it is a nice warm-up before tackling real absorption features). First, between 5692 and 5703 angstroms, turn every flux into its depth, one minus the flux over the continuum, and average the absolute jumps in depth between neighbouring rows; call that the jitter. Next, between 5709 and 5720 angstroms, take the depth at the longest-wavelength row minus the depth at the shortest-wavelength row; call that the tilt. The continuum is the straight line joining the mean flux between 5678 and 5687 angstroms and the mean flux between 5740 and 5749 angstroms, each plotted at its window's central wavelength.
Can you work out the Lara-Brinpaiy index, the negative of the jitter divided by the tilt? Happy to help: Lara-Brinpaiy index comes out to 1.8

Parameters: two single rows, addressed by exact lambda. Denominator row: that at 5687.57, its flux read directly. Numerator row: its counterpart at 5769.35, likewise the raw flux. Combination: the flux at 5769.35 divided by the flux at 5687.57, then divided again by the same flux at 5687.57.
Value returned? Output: 0.0286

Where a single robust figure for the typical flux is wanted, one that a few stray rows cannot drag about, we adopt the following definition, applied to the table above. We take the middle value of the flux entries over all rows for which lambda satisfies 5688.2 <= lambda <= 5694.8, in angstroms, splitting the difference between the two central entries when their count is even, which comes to 31.8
